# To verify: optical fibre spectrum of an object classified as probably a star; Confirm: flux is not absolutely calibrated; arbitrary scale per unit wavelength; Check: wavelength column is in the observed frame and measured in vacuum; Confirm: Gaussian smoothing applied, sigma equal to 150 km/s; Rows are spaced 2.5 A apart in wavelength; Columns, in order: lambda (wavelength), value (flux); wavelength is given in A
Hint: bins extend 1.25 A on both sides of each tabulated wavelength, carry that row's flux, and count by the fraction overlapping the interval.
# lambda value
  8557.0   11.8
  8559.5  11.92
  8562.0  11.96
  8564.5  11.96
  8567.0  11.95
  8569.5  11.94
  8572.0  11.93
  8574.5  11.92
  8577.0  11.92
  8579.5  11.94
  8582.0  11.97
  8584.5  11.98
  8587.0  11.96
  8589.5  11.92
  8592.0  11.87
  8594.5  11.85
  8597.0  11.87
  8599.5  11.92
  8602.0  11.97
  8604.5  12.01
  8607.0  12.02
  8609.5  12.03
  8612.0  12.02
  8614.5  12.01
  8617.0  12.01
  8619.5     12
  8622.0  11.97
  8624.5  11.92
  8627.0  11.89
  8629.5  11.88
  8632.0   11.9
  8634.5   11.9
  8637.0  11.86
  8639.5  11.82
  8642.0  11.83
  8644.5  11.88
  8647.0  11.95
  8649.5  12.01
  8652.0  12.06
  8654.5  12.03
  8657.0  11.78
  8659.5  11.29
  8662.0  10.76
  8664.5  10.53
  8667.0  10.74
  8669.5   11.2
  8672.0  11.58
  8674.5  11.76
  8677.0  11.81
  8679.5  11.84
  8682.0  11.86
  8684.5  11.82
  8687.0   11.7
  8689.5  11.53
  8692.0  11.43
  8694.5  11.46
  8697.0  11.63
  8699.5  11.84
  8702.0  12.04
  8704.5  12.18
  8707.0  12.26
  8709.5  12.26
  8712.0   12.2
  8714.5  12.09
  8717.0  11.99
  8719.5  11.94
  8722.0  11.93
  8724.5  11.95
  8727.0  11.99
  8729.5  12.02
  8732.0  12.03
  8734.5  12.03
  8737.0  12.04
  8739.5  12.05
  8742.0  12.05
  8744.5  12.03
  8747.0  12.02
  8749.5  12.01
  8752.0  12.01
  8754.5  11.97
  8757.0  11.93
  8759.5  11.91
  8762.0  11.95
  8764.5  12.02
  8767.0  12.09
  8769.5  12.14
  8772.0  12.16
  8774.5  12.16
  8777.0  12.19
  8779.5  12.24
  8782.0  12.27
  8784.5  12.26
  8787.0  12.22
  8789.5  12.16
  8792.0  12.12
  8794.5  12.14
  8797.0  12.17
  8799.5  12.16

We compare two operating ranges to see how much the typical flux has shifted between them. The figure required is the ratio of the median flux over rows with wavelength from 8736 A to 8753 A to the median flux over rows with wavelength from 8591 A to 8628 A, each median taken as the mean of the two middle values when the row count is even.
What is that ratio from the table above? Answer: 1.01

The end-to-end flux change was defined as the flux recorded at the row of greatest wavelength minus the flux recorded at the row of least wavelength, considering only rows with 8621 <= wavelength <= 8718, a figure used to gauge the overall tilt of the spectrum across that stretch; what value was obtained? 0.02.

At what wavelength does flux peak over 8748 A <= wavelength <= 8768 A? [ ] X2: 8767.0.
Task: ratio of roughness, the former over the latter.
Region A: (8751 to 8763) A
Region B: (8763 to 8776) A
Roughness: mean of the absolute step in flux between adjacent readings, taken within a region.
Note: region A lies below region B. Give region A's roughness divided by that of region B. 1.0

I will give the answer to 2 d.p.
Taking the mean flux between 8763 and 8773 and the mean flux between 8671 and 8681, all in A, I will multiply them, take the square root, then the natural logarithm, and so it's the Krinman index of 2.48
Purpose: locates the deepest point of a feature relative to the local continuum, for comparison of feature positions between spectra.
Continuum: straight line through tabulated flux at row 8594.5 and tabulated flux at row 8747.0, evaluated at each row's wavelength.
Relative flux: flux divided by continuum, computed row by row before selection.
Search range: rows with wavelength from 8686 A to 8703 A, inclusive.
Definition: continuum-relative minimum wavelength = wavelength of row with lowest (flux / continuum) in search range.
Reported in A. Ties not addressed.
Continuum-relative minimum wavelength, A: 8692.0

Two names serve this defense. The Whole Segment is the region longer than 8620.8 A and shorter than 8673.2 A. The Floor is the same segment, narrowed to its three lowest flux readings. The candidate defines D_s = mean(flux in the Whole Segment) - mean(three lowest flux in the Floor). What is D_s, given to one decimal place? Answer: 1.0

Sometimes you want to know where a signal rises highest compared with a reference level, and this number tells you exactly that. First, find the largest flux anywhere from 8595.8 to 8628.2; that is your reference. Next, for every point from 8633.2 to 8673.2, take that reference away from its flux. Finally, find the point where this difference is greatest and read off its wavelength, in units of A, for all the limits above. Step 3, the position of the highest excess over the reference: 8652.0 A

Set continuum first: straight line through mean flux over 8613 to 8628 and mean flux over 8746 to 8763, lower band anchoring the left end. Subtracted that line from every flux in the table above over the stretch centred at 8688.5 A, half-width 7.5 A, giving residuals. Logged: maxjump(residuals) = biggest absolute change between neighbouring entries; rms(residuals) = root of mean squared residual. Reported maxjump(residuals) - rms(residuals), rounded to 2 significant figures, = -0.21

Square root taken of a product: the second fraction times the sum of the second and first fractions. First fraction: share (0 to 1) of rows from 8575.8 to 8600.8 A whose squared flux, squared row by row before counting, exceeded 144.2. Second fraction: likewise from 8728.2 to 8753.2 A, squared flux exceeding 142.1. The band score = 1.00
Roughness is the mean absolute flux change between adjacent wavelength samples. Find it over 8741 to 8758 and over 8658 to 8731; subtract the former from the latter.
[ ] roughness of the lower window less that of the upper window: 0.11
